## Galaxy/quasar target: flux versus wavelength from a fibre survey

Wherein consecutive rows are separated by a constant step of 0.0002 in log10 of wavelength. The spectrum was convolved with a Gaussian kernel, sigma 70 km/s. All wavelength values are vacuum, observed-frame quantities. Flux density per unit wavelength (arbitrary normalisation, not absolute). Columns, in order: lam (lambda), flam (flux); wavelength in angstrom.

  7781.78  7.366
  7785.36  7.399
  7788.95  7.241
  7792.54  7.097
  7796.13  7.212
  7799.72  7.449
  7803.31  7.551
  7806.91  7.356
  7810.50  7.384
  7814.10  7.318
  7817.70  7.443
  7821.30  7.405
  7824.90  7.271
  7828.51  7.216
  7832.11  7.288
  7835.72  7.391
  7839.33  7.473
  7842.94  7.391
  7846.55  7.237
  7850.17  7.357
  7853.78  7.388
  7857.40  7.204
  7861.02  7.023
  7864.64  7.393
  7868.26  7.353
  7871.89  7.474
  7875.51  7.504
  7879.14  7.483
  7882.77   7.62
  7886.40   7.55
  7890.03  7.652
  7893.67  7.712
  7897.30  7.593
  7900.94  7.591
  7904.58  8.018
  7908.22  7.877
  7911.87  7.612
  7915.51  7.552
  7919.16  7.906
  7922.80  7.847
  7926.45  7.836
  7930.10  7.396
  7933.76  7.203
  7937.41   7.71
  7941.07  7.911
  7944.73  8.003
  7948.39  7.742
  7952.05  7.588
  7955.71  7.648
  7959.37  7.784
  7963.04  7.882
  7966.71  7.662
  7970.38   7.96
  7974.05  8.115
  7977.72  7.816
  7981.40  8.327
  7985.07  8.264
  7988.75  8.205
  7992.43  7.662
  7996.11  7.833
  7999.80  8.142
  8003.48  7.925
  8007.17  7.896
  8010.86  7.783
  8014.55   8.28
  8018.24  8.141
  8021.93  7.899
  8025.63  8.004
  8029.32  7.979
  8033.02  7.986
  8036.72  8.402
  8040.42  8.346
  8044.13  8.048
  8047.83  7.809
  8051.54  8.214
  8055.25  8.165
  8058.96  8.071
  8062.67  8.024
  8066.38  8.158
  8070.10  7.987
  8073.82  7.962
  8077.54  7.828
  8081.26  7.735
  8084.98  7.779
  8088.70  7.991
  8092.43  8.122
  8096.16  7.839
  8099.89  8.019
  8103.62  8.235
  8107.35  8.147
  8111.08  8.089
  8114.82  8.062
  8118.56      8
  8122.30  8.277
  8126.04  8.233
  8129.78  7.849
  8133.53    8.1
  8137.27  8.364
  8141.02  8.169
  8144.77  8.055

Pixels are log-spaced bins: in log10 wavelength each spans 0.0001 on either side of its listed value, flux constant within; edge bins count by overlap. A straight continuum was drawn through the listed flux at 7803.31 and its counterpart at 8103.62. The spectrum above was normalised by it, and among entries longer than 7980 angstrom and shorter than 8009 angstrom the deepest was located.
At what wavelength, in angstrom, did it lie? 7992.43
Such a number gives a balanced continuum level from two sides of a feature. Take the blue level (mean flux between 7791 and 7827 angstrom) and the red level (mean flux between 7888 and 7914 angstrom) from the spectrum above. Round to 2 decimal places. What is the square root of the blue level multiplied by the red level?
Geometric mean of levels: 7.53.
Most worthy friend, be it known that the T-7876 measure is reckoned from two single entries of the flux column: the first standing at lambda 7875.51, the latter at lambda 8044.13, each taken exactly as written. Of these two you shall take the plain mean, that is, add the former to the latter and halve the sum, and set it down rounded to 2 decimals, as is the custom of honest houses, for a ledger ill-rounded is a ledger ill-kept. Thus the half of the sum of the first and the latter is 7.78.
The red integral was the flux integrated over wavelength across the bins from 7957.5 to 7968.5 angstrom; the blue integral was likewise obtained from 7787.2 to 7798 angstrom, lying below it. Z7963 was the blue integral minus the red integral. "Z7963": -8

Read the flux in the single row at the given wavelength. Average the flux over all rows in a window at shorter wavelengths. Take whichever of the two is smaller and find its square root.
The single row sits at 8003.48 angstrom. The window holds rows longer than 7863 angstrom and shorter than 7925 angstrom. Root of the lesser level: 2.76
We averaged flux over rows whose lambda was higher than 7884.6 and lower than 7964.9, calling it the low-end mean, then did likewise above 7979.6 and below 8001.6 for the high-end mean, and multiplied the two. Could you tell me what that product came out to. 62.2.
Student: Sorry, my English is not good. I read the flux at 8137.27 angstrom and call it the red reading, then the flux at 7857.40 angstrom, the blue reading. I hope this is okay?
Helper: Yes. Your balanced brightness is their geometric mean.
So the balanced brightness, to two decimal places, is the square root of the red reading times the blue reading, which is 7.76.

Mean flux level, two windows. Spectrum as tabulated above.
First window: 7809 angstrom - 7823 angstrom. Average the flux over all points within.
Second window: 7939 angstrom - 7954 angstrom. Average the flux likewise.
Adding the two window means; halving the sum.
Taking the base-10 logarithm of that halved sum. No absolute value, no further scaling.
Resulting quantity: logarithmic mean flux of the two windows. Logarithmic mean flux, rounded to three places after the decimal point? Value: 0.881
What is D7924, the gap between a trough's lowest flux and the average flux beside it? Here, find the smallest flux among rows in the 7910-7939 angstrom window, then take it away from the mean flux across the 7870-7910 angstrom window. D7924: 0.4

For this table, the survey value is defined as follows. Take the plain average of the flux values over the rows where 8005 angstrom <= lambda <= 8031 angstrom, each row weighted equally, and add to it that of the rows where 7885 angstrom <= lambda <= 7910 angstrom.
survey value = 15.71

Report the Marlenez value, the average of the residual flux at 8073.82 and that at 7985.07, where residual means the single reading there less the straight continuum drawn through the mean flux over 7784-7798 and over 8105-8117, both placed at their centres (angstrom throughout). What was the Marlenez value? 0.23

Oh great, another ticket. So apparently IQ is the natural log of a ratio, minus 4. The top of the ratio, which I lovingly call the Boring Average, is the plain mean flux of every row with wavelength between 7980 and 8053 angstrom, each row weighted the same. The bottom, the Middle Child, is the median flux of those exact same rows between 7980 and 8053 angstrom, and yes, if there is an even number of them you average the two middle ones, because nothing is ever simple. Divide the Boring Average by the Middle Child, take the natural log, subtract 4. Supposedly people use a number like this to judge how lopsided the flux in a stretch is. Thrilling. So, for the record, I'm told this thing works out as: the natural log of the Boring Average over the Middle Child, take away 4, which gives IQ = -3.996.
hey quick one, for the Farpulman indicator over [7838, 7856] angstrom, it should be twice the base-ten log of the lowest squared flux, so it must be 3.44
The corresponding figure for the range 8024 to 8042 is 3.61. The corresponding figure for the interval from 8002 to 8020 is 3.56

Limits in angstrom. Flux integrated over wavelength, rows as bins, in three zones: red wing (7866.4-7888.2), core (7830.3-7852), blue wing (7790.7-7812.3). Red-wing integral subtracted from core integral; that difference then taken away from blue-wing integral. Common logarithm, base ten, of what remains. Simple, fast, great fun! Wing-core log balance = 2.21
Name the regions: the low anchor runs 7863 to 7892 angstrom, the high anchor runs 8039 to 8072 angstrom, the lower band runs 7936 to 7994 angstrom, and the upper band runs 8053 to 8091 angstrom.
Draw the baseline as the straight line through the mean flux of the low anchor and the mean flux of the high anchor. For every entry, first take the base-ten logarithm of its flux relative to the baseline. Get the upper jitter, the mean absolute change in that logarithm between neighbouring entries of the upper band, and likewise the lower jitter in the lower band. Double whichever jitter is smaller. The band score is 0.0120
